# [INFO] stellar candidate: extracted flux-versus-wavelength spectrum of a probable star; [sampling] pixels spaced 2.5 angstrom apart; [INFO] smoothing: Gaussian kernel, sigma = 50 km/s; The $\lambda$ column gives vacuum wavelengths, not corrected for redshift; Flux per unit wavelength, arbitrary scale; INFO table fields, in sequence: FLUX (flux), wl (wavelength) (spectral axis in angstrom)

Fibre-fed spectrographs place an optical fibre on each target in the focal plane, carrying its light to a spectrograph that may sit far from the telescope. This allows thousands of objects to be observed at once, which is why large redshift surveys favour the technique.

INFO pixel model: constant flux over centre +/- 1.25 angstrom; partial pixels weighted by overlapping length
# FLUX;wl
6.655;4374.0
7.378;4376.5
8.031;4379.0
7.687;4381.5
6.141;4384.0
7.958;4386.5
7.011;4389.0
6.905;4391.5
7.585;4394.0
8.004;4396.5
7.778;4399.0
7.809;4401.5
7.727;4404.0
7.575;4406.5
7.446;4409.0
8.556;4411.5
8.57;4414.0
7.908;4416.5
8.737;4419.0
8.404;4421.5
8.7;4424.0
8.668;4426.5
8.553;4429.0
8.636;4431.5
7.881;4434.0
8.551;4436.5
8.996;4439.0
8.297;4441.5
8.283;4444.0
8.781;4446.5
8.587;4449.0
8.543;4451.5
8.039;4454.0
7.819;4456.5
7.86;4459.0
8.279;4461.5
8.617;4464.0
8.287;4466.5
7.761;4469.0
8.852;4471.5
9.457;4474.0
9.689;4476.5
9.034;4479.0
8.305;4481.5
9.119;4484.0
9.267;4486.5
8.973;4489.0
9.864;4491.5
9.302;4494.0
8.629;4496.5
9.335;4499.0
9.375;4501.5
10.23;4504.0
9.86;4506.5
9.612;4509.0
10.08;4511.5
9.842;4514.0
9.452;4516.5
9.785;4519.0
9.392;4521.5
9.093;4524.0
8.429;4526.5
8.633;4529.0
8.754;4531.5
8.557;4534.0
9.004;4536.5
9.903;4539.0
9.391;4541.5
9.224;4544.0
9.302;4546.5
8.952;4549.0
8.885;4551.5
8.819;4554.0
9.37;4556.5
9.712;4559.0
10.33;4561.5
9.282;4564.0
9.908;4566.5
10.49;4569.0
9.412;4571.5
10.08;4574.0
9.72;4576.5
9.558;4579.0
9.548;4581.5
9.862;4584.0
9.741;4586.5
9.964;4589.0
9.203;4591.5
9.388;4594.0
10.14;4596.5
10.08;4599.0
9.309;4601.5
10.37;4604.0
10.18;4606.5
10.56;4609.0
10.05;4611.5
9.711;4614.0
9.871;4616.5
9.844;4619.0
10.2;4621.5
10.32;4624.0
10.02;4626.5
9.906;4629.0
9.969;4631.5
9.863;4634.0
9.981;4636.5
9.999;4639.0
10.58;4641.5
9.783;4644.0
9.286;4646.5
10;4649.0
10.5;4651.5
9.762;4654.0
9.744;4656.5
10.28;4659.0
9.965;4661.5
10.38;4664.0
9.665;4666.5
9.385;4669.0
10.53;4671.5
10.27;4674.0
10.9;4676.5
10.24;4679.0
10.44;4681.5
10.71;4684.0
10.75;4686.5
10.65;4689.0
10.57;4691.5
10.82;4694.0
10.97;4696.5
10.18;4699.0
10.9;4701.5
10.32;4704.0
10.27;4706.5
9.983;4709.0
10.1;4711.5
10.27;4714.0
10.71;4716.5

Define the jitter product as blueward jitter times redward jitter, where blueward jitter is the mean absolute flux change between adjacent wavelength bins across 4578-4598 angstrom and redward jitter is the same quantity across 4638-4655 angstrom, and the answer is 0.22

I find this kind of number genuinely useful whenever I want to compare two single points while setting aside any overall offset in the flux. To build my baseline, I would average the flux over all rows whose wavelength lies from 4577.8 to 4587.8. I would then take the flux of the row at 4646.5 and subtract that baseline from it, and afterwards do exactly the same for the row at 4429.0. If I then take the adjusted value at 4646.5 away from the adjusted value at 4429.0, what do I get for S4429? -0.73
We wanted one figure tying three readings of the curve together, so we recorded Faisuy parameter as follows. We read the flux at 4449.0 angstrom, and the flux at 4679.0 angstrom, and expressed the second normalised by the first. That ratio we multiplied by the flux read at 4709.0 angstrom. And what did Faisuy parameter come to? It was 11.9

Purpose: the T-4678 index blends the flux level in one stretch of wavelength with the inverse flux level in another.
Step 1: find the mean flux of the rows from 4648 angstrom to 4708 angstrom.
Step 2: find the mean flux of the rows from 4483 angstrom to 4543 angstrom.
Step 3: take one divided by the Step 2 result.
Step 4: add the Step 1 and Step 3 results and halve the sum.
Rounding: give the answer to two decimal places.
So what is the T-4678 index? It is 5.22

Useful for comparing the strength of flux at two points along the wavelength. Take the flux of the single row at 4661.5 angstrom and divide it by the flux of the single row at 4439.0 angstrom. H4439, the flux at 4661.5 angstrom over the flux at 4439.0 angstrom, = 1.11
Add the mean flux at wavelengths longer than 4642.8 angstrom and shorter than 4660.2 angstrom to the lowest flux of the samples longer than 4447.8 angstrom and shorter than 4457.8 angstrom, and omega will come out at 17.7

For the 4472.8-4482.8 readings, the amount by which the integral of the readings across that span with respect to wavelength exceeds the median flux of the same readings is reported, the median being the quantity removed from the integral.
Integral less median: 82.0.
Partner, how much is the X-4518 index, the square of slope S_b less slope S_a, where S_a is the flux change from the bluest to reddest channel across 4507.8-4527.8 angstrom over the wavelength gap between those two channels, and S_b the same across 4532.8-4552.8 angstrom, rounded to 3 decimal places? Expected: 0.007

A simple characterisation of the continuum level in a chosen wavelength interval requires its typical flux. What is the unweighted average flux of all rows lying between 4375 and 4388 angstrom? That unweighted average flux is 7.4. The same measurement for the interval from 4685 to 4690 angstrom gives 10.7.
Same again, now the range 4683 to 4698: 10.7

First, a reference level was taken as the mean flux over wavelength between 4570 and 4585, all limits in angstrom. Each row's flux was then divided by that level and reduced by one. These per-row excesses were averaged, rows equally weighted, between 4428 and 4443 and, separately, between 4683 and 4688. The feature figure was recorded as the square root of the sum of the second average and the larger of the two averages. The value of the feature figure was 0.46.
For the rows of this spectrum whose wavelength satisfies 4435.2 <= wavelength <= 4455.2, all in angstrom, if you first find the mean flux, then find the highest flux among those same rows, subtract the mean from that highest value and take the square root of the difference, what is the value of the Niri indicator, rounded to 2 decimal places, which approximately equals 0.70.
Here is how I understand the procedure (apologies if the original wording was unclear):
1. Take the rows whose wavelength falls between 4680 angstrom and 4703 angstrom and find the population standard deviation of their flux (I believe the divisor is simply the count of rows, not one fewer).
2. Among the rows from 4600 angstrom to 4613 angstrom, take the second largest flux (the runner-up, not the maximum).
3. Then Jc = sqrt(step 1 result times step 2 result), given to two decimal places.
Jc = 1.54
